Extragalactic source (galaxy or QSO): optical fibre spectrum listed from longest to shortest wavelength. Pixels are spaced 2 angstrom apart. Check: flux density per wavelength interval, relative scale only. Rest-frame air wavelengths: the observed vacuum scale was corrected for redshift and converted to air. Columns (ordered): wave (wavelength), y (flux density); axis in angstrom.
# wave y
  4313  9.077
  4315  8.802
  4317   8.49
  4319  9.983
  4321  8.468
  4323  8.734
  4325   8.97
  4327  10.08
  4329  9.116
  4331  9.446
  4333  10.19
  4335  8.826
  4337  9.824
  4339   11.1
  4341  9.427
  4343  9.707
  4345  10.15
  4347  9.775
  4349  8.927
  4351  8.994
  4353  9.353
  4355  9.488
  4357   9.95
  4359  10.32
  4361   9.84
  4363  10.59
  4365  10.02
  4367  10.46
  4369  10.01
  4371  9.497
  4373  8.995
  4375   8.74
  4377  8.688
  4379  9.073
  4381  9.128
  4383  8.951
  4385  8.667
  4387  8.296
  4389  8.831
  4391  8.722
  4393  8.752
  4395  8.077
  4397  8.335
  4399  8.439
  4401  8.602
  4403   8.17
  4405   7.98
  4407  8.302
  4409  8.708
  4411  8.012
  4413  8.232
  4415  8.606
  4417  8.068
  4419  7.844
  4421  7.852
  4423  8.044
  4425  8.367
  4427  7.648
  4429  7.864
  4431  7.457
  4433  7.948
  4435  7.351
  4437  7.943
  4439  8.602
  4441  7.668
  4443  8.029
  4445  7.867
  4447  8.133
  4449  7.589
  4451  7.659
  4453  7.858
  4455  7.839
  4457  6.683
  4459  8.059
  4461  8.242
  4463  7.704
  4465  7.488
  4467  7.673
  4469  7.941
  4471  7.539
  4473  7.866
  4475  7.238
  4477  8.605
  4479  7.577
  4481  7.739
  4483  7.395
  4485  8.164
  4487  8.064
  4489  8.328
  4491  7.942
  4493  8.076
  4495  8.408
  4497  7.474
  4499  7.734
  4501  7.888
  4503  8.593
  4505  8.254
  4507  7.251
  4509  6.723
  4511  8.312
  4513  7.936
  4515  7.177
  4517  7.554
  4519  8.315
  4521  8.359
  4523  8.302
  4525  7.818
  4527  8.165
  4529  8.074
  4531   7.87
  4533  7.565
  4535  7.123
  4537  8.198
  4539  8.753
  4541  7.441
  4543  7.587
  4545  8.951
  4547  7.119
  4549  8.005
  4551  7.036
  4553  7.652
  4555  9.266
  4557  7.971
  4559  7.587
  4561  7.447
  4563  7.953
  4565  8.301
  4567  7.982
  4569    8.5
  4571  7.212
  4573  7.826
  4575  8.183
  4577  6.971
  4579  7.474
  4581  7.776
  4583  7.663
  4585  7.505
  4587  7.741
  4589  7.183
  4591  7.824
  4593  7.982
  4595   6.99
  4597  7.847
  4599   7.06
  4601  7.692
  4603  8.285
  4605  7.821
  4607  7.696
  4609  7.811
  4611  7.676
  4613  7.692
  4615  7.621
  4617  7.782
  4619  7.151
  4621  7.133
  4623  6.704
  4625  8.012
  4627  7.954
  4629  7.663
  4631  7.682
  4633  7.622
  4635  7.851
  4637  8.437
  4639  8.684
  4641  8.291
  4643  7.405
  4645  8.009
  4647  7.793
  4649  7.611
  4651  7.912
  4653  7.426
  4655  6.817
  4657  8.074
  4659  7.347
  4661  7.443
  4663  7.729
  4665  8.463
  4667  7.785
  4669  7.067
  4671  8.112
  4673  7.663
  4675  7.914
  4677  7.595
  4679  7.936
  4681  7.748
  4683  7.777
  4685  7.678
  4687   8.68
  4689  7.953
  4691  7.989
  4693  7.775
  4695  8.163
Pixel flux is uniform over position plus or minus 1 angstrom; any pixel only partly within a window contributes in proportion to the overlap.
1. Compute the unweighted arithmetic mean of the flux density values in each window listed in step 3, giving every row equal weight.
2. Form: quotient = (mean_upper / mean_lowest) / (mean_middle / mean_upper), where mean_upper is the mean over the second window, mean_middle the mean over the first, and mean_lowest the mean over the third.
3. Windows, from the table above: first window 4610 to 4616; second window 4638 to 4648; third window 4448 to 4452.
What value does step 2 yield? 1.11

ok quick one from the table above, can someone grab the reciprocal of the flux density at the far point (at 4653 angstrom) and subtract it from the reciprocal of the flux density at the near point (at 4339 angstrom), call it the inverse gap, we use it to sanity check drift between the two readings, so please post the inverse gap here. -0.045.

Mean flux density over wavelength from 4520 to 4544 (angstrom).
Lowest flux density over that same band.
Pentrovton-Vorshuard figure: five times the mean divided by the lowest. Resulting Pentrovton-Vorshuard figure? 5.57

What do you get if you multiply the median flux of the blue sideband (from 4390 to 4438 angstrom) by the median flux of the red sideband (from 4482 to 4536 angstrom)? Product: 64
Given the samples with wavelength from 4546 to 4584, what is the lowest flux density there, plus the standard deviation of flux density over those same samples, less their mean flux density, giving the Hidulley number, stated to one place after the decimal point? -0.3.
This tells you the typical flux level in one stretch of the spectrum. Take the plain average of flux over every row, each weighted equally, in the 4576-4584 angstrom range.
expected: 7.5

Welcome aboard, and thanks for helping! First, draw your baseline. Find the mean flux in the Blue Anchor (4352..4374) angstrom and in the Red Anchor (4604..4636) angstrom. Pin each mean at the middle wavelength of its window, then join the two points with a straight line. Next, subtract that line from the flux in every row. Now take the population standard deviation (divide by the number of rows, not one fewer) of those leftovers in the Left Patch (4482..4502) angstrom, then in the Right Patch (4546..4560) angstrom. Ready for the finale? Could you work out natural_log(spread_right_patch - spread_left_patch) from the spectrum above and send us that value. -1.0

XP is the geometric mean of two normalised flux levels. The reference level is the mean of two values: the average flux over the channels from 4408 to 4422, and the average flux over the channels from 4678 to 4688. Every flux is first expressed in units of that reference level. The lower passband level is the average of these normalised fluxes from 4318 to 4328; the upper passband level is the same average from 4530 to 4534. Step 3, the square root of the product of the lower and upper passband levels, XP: 1.05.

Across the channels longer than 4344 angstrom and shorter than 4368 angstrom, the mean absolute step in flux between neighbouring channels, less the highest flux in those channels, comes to -10.1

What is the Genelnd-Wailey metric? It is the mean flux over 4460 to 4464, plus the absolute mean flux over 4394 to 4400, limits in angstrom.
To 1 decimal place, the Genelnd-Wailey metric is 16.3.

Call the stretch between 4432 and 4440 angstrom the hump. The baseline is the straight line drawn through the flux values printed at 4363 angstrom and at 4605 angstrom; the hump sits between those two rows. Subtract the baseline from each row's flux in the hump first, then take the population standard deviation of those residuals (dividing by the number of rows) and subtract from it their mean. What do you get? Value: 2.3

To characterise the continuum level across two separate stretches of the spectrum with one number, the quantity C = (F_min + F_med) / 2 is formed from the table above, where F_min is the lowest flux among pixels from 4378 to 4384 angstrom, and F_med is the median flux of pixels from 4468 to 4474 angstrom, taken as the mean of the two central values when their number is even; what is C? 8.41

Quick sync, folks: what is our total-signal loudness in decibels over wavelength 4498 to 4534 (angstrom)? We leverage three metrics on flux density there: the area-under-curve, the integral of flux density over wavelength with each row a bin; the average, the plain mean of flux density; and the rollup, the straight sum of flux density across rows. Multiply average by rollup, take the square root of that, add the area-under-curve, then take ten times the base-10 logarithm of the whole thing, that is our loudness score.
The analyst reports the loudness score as 25.0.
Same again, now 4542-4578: 25.0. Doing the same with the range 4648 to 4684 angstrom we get 24.9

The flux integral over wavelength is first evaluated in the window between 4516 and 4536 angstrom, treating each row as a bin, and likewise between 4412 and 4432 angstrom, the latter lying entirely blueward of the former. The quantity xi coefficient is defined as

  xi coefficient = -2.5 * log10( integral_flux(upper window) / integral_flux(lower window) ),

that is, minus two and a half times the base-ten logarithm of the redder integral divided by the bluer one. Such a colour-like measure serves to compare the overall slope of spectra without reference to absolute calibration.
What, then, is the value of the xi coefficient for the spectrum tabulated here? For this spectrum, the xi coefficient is 0.01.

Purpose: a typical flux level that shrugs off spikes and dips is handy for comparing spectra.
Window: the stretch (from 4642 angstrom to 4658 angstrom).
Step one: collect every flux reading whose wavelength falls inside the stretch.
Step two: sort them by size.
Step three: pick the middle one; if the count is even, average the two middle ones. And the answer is 7.70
